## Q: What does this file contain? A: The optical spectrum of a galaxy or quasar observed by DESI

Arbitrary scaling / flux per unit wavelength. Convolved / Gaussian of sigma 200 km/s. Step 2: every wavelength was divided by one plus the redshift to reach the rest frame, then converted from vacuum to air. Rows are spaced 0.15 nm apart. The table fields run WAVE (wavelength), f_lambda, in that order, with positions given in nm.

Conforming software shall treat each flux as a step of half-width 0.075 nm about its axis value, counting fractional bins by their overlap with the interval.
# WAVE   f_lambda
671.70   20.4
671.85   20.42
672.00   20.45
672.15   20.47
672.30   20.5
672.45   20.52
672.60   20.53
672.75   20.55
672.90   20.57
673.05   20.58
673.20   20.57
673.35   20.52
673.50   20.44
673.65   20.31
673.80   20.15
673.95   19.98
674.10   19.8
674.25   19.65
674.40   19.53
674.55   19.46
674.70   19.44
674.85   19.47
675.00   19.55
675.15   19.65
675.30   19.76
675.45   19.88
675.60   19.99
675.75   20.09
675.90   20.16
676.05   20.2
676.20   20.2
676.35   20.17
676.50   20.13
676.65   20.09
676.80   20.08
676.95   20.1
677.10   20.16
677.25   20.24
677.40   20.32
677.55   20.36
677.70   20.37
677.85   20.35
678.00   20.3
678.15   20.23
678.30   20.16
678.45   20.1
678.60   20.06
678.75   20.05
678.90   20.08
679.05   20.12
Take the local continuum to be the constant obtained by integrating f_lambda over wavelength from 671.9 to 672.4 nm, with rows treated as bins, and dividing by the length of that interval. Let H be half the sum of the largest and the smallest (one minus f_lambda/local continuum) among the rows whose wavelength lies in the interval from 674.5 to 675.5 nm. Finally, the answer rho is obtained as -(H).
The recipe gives -0.040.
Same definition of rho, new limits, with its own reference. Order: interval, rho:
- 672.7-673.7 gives -0.001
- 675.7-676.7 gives -0.016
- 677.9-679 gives -0.015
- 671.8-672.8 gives 0.001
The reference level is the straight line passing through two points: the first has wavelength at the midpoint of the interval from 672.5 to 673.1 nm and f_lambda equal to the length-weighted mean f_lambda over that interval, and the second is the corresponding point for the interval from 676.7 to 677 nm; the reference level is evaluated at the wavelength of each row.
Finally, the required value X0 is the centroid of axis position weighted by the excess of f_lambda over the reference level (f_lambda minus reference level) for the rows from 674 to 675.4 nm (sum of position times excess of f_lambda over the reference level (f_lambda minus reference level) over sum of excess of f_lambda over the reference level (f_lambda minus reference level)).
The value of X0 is 674.68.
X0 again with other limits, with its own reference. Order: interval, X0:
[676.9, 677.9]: 677.55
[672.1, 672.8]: 672.32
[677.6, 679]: 678.20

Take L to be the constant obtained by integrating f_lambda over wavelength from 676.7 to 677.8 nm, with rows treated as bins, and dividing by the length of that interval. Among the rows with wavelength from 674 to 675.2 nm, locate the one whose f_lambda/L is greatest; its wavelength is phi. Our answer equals 674.10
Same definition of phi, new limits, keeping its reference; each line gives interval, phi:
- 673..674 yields 673.05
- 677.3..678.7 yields 677.70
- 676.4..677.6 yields 677.55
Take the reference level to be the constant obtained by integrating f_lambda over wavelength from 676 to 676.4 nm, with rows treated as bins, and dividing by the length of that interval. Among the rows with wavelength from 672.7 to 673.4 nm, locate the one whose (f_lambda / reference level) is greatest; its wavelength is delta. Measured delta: 673.05 nm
